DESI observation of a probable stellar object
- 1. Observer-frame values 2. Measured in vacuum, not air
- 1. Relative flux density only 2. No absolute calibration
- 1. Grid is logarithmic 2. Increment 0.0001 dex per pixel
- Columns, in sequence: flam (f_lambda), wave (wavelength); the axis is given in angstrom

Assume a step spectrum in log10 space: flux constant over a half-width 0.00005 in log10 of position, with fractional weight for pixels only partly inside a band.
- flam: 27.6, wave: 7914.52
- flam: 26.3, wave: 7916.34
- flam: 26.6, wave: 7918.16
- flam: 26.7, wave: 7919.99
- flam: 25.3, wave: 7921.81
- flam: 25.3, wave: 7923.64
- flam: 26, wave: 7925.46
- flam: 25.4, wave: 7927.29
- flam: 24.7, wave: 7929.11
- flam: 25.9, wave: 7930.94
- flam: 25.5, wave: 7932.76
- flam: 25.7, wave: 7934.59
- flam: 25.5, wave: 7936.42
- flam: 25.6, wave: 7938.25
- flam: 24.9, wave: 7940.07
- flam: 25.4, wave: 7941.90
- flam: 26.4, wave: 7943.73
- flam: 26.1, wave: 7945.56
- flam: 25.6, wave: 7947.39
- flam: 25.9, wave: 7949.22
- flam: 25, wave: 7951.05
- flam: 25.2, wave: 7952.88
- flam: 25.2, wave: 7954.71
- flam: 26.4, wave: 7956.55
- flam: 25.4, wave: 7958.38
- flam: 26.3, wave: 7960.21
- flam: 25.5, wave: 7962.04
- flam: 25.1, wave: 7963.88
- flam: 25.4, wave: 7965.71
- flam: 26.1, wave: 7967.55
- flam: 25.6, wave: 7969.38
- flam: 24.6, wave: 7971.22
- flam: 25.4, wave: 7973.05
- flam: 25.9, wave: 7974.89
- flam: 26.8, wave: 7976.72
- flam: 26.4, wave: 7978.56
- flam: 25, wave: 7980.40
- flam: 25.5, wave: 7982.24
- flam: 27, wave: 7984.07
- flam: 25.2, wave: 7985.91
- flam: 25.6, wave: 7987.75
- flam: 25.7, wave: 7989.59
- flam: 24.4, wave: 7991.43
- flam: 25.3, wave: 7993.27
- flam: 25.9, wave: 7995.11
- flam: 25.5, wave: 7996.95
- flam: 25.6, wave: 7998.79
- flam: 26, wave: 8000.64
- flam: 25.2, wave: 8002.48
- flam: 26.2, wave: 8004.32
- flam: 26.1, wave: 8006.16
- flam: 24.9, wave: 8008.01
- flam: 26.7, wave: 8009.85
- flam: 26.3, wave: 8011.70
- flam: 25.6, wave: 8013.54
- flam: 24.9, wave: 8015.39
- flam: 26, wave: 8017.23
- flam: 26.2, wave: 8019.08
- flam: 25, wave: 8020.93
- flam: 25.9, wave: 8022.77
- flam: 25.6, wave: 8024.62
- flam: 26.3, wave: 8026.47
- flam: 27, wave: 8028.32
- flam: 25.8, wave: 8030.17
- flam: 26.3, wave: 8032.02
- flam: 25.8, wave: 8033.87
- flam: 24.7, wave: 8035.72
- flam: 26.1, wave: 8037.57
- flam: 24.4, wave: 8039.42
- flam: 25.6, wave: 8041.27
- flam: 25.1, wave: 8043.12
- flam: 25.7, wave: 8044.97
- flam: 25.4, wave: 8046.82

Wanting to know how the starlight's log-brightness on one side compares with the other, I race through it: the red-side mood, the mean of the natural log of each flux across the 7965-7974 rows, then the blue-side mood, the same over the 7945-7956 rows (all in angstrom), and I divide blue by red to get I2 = 1.001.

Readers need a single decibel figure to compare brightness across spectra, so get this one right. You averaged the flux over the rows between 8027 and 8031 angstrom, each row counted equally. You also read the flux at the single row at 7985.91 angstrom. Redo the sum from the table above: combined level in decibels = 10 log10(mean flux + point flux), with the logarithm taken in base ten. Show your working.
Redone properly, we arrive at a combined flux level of 17.1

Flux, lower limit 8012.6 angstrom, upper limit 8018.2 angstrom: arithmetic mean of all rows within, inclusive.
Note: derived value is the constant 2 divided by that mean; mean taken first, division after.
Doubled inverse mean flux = 0.0784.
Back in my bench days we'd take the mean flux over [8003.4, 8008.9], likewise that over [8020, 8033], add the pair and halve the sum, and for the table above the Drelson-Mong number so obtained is 25.9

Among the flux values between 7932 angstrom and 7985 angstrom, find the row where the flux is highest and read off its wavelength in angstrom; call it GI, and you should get 7984.07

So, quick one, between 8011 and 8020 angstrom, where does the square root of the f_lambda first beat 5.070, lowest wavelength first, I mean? 8011.70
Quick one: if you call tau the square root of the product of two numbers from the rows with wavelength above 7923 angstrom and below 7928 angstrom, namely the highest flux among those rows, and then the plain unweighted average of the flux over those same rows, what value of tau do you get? 25.8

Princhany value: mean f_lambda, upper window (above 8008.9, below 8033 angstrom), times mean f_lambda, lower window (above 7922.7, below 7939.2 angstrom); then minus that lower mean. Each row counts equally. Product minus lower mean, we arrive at 637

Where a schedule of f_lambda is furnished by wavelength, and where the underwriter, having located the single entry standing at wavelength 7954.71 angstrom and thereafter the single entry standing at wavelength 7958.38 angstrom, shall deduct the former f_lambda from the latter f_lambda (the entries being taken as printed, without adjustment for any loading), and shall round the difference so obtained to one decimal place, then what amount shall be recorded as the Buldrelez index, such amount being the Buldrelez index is 0.2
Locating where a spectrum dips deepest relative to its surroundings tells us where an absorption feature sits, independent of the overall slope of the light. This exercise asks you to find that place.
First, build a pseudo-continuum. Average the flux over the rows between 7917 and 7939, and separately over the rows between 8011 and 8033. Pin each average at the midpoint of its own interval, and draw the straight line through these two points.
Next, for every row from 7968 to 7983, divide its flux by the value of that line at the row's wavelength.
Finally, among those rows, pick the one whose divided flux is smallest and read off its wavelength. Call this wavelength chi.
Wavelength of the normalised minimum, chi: 7971.22 angstrom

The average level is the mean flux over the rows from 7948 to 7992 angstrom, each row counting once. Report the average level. 25.6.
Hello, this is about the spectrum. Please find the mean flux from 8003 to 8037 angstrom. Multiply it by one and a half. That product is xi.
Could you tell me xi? 38.8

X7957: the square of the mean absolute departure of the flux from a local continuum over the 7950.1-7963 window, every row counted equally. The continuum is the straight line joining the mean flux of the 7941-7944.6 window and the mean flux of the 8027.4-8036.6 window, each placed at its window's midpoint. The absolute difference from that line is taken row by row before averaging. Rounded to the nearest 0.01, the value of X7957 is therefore 0.34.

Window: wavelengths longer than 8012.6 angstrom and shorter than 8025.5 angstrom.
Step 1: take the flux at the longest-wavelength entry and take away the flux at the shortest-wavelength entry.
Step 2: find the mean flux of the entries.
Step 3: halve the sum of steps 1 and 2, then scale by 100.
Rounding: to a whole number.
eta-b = 1280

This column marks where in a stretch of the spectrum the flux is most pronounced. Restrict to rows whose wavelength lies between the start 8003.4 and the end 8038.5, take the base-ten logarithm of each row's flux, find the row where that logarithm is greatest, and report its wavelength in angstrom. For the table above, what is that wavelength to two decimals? 8028.32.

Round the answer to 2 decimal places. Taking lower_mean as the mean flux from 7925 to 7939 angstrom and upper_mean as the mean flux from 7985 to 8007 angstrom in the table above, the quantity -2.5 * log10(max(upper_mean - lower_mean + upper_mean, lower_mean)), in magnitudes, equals -3.52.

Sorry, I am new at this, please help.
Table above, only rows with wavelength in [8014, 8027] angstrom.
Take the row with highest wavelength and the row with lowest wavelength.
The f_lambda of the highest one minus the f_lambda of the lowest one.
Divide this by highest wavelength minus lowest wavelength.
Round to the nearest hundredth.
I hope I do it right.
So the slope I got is 0.13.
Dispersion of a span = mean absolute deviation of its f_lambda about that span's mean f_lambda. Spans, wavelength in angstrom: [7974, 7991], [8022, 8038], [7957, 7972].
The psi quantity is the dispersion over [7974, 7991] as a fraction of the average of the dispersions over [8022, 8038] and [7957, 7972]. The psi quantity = 1.39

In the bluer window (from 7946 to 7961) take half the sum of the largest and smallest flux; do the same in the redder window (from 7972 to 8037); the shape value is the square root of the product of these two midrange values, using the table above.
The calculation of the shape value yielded 25.7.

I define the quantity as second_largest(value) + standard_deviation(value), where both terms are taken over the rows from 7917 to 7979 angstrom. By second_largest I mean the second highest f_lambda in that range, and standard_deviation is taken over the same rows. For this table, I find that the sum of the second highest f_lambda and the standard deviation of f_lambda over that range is 27.3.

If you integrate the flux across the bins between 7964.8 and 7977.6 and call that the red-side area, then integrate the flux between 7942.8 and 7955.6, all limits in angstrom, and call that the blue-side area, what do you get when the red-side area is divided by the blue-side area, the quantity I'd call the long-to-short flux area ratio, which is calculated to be 1.0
